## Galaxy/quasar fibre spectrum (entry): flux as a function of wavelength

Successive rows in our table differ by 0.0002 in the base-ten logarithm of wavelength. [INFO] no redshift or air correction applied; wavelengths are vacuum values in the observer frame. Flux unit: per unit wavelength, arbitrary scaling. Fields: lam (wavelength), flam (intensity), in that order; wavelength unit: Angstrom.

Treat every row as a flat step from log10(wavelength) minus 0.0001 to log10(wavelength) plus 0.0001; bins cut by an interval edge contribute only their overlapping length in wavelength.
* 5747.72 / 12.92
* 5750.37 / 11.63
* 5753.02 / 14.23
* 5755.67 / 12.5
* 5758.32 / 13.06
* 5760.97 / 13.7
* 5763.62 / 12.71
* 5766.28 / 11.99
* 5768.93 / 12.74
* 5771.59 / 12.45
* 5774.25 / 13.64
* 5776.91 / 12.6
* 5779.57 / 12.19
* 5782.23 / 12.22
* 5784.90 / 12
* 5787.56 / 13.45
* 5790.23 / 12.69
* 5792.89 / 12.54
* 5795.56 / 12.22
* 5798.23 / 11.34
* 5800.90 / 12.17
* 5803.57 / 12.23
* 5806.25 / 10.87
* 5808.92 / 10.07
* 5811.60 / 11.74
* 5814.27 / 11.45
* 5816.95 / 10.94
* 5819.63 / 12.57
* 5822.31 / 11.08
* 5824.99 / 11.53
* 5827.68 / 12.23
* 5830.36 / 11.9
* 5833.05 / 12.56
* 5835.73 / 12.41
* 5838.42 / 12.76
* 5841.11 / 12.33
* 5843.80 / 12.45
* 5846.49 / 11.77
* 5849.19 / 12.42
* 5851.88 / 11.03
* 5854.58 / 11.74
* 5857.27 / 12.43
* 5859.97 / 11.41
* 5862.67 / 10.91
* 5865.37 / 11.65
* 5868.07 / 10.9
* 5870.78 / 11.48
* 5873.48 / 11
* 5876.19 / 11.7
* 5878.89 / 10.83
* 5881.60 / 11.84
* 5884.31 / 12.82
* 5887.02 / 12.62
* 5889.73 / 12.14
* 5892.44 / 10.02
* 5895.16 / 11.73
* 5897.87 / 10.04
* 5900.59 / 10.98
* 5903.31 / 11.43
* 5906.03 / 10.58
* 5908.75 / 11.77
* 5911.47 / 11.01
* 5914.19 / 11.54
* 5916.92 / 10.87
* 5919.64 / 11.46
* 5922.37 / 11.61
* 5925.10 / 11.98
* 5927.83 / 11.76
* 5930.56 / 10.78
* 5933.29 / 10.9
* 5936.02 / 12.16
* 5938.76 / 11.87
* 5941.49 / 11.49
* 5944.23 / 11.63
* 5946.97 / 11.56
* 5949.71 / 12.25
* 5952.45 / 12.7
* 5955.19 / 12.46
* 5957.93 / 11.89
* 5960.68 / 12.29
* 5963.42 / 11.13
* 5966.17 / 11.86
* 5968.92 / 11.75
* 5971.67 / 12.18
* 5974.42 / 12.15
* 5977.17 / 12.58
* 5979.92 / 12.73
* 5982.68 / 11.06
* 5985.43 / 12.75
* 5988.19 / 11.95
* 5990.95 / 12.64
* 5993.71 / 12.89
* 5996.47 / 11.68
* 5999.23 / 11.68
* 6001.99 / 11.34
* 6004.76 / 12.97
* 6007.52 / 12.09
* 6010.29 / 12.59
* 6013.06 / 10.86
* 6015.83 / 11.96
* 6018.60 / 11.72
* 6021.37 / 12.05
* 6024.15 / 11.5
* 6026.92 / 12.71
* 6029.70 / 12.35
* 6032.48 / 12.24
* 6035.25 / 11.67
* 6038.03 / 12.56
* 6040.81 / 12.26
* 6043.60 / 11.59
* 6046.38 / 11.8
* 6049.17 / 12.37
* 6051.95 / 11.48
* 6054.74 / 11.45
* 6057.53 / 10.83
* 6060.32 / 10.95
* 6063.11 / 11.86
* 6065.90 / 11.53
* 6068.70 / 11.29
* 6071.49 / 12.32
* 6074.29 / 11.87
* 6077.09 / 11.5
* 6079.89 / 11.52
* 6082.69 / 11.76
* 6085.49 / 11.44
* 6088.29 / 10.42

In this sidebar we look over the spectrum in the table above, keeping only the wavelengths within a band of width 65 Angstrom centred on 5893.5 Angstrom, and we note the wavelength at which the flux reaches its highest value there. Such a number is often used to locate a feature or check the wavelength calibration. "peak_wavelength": 5884.31 Angstrom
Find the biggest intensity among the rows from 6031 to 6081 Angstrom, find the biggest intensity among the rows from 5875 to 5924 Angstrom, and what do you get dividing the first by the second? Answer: 0.98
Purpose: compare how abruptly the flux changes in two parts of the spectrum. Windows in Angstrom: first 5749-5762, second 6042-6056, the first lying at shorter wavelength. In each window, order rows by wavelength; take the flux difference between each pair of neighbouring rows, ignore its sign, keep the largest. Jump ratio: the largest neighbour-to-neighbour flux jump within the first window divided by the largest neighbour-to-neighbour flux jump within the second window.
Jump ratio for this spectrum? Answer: 2.9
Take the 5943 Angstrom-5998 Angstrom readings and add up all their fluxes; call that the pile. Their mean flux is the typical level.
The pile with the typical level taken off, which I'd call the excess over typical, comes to 230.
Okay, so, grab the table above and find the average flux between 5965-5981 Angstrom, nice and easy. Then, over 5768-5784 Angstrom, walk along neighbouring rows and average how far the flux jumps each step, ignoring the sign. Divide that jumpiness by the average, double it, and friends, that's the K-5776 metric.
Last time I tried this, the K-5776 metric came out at 0.097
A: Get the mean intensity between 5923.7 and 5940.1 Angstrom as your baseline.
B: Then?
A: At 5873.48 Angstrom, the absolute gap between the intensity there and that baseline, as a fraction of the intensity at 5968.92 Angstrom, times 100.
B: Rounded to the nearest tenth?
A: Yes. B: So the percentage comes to 4.9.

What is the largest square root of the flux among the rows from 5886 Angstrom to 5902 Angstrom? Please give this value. 3.55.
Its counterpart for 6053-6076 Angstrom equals 3.51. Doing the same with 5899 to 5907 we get 3.38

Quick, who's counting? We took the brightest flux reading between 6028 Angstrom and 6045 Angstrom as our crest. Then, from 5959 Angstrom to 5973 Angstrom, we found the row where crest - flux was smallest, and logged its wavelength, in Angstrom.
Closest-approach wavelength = 5960.68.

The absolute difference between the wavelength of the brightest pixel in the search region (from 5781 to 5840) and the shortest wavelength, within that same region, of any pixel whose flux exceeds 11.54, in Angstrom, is 5.3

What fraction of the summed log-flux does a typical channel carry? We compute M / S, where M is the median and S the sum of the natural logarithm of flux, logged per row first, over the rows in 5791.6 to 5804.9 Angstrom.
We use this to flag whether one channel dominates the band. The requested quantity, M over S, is 0.201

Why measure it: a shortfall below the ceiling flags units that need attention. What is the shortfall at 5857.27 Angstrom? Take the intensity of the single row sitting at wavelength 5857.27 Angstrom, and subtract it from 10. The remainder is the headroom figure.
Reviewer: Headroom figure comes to -2.43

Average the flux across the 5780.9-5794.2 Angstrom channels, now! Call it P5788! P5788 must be 12.6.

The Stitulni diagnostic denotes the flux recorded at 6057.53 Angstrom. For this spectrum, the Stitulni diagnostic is 10.83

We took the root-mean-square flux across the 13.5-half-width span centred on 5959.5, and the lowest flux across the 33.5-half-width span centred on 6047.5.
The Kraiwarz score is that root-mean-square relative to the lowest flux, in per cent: 111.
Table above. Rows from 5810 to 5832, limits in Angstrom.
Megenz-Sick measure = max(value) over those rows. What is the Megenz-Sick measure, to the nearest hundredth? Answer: 12.57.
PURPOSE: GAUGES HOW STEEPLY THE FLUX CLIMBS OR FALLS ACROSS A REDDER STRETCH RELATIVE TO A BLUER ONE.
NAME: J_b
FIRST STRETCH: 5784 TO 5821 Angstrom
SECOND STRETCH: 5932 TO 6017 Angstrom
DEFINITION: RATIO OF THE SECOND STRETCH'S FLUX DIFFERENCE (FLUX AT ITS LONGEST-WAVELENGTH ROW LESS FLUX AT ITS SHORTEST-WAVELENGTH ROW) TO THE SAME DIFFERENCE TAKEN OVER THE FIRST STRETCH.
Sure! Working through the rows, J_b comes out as 1.9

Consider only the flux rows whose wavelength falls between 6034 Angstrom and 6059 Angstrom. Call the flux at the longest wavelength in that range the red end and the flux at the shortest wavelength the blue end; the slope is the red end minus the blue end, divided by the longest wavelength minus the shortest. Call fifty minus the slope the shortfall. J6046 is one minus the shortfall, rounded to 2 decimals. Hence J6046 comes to -49.04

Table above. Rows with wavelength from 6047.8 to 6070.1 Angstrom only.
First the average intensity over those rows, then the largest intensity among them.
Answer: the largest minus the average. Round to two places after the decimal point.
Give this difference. 0.90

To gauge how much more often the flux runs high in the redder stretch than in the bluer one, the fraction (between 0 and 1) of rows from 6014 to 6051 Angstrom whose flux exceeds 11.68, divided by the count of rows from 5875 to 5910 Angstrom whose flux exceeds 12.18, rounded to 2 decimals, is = 0.38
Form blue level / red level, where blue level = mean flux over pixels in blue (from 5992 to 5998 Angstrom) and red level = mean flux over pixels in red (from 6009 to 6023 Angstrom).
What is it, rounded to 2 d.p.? 1.04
